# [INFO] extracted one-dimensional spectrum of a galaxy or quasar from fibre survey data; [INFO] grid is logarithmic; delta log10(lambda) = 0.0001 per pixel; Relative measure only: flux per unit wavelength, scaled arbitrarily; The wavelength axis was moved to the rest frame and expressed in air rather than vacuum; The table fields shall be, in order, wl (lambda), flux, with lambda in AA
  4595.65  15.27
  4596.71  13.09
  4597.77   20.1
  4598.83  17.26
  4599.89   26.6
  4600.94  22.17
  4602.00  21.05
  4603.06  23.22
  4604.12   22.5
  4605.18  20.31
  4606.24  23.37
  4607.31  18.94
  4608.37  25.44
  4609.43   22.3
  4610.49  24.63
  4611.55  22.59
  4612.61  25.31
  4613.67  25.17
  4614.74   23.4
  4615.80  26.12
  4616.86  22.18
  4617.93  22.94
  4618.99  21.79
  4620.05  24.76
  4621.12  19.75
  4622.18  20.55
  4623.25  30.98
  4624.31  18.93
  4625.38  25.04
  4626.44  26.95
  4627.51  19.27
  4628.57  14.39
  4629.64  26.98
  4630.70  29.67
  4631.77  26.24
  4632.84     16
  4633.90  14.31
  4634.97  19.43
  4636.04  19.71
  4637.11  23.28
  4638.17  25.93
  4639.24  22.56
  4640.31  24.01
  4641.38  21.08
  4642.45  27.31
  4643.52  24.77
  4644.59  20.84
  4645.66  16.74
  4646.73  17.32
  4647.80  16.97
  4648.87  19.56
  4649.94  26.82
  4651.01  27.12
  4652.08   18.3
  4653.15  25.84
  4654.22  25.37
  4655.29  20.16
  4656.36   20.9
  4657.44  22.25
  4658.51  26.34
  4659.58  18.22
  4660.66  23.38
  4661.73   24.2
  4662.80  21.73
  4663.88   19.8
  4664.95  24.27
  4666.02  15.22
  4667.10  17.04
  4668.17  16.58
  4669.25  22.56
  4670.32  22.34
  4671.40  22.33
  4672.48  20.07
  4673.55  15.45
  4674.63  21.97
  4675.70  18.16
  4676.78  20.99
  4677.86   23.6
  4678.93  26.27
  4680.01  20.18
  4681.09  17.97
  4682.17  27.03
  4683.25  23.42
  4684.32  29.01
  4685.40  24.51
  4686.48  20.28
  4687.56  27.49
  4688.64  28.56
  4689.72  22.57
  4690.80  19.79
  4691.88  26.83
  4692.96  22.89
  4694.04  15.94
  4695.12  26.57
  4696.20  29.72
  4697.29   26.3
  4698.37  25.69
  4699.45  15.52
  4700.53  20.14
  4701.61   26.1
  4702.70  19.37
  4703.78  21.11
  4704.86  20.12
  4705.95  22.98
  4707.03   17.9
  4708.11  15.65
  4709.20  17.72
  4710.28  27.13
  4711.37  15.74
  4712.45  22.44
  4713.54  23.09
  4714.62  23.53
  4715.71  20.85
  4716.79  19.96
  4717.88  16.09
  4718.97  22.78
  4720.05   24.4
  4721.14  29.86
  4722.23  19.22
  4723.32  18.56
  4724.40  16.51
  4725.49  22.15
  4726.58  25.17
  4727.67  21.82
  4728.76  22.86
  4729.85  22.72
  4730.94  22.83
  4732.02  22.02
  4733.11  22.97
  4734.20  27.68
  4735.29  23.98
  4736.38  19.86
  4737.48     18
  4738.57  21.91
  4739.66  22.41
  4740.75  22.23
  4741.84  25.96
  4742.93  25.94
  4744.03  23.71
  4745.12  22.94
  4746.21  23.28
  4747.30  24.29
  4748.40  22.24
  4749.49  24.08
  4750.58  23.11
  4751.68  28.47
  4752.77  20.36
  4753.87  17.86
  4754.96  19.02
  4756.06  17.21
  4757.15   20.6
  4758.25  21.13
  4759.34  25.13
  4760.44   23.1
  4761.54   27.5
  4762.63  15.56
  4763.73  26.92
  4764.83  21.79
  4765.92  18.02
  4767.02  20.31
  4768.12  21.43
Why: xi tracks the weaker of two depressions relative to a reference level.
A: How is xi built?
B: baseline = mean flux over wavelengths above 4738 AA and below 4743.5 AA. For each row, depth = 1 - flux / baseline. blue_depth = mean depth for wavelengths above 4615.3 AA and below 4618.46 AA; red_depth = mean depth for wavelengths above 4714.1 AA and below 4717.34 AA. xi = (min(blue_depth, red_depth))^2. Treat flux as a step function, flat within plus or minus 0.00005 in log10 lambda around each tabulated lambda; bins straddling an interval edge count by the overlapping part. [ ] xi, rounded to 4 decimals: 0.0000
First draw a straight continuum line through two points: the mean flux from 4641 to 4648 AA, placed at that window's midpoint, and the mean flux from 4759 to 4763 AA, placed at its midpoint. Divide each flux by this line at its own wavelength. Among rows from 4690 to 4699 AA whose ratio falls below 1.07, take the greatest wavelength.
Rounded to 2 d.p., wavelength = 4694.04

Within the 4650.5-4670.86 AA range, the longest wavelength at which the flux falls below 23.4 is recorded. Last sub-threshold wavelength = 4670.32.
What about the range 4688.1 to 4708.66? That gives 4708.11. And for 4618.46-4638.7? 4637.11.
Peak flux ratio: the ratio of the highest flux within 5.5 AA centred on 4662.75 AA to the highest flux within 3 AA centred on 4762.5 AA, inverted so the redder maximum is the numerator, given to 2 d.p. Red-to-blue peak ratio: 1.13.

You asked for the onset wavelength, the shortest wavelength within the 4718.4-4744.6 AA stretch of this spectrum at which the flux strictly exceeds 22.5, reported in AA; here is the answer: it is 4718.97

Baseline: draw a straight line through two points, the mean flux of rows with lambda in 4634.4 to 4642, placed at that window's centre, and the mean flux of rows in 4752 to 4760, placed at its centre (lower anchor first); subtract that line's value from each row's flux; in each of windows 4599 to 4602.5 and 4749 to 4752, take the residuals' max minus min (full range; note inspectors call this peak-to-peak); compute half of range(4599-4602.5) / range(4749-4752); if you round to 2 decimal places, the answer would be 0.51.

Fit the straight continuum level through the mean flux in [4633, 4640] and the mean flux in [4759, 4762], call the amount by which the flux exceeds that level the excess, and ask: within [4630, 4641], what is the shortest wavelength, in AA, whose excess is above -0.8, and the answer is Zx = 4630.70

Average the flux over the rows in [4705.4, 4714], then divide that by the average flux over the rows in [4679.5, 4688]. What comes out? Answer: 0.86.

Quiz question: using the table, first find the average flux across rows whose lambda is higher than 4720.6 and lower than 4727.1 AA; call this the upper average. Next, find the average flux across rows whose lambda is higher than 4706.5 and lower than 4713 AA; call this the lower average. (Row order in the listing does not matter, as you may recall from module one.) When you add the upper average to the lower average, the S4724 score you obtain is 41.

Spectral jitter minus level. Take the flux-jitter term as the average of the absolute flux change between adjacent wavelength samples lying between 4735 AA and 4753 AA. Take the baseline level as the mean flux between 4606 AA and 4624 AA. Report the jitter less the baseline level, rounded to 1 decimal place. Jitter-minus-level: -21.2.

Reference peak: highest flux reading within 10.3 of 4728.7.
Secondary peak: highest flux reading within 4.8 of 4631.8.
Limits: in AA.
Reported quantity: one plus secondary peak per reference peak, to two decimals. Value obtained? 1.99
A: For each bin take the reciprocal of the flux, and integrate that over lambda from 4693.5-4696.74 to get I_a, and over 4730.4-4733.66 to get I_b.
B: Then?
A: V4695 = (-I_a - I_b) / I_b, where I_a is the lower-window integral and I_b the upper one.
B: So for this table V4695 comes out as -2.00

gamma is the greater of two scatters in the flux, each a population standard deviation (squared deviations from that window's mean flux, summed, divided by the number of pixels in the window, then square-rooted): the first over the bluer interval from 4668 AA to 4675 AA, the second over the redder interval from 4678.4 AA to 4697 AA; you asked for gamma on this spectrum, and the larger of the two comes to 3.99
